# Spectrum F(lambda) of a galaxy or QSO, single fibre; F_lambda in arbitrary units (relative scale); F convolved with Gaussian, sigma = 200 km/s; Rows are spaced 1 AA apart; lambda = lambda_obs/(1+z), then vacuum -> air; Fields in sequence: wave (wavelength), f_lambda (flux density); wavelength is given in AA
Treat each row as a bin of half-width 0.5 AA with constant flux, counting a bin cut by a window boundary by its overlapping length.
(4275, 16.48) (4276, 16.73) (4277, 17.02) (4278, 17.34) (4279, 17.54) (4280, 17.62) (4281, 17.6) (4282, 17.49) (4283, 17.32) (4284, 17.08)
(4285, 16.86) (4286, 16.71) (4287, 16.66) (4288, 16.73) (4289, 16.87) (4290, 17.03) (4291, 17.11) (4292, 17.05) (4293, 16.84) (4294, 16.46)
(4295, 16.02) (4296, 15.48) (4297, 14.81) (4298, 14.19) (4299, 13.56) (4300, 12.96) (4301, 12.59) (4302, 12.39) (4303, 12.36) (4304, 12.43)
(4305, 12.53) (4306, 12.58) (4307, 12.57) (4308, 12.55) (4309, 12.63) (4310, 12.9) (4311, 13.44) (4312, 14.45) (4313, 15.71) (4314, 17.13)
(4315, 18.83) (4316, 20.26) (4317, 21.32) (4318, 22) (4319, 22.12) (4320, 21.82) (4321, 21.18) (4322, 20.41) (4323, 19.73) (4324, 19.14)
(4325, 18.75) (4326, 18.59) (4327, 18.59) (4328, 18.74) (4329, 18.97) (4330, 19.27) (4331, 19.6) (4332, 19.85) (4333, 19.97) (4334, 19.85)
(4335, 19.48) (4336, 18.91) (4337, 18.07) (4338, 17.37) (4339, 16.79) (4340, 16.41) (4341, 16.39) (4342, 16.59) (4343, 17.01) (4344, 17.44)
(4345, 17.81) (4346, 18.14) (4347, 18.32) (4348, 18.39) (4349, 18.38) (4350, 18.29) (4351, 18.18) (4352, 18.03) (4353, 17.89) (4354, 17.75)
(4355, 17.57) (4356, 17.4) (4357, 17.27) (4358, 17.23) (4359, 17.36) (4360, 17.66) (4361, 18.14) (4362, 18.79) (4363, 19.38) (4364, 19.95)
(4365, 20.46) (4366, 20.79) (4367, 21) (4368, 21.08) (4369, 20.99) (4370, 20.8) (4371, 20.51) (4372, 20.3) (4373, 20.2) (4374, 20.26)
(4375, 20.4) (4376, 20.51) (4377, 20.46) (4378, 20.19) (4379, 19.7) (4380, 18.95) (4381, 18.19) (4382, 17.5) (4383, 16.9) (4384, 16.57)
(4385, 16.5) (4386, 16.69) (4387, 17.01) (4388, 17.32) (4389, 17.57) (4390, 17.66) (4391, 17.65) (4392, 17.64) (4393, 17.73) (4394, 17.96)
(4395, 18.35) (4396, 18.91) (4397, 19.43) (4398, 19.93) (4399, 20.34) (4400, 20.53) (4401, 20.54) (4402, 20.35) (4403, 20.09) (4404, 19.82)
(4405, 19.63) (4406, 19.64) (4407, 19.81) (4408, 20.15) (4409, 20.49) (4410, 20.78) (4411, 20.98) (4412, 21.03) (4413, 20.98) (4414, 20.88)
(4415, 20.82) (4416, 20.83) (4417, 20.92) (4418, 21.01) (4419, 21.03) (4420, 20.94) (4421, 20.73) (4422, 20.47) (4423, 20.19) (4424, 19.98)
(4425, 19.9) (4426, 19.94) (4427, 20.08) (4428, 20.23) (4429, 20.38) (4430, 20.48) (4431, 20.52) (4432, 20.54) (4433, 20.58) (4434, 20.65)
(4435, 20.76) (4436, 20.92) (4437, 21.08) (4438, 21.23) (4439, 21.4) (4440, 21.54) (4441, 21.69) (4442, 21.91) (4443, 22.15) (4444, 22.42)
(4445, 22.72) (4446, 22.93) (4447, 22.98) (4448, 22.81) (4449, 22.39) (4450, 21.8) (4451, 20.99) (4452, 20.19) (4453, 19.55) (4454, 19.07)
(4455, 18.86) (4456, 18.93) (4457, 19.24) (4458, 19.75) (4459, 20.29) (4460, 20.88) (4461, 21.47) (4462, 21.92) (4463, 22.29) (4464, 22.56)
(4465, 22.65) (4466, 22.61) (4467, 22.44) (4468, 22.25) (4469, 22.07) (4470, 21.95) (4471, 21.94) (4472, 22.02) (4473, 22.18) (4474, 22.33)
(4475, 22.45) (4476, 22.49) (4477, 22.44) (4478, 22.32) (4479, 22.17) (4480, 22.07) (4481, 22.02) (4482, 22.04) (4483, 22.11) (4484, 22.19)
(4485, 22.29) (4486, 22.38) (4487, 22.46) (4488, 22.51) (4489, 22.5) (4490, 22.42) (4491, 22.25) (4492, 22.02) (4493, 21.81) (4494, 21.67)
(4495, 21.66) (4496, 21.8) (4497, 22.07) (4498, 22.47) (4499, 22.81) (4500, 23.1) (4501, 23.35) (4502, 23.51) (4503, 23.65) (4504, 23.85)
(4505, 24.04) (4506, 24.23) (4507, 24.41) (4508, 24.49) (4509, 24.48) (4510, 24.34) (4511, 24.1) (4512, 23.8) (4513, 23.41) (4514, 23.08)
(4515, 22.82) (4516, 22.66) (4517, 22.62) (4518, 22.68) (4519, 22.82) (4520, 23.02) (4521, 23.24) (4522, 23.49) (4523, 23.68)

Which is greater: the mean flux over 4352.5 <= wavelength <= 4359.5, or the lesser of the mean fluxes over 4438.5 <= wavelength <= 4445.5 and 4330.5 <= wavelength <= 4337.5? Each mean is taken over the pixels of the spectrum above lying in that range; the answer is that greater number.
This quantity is 19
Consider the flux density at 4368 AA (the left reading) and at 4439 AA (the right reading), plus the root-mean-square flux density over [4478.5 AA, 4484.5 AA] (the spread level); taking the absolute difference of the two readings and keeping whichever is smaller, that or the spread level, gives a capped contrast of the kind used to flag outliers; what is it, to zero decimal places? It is 0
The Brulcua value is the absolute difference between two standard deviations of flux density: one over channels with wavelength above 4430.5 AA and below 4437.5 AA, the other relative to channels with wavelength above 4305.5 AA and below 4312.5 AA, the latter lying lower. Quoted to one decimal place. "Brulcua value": 0.5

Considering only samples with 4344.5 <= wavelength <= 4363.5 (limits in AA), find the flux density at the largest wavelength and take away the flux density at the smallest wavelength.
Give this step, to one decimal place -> 1.6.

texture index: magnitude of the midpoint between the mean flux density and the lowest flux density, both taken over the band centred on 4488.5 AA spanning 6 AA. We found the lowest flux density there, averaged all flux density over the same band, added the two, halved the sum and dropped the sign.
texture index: 22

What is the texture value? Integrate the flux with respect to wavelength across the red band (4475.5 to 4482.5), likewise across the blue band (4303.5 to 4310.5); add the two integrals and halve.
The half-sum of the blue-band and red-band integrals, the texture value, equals 122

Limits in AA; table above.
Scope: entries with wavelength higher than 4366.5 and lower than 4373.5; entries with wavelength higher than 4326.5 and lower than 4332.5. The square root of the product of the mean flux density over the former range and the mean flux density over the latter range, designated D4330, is 19.9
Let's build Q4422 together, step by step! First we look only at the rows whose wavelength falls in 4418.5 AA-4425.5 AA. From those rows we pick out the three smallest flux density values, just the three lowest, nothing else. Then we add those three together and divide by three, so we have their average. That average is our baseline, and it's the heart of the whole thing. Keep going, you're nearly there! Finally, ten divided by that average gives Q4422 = 0.499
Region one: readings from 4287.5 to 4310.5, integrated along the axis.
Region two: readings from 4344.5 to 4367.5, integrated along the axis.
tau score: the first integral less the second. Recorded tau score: -94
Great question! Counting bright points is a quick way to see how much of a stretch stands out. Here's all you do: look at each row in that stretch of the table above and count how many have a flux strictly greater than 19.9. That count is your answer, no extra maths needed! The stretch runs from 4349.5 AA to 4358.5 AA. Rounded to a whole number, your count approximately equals 0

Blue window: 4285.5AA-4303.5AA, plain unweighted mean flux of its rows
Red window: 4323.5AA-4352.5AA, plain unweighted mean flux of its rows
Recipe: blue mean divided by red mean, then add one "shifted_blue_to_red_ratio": 1.84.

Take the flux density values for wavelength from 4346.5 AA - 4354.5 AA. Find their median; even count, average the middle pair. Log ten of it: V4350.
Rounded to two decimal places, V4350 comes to 1.26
